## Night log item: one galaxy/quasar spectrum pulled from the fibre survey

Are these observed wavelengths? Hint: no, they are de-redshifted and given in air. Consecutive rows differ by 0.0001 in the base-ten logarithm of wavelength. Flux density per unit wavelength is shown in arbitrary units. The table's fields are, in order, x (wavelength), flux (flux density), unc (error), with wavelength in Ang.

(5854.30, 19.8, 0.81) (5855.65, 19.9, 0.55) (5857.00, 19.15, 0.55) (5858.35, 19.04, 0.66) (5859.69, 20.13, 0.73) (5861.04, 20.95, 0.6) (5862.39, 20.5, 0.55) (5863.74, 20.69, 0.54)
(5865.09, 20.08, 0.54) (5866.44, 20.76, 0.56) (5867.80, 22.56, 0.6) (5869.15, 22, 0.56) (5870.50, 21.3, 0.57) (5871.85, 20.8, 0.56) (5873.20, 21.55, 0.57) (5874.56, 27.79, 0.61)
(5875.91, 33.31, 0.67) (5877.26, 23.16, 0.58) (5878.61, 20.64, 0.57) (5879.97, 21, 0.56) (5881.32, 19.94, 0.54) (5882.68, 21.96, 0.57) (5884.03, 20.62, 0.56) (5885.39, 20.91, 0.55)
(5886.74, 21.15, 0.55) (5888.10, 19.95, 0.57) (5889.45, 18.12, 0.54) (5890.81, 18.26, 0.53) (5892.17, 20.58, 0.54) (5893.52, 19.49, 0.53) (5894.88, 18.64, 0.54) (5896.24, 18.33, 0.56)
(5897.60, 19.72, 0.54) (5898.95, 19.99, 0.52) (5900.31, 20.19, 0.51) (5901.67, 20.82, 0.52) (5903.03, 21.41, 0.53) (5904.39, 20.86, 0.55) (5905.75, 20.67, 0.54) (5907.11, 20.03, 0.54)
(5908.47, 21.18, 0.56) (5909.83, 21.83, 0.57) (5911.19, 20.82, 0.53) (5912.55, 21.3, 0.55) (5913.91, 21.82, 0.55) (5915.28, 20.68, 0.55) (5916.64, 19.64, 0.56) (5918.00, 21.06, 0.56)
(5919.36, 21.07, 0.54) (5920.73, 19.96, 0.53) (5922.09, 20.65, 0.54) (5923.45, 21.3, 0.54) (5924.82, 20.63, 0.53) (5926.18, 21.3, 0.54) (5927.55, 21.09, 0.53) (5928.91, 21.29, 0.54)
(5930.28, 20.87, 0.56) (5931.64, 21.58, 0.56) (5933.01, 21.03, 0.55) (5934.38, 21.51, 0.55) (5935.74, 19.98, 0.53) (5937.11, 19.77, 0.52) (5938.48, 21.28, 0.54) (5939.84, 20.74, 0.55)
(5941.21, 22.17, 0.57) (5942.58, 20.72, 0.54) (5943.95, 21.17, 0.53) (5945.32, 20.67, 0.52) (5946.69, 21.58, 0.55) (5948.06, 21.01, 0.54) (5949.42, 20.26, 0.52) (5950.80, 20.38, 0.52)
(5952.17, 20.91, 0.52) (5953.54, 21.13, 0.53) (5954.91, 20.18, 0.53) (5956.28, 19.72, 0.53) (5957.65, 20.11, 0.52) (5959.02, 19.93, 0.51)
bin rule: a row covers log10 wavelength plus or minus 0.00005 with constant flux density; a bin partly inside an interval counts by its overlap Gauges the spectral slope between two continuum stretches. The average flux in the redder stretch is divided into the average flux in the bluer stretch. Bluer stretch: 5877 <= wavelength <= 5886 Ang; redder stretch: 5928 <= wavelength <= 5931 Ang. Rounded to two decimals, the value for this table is 1.00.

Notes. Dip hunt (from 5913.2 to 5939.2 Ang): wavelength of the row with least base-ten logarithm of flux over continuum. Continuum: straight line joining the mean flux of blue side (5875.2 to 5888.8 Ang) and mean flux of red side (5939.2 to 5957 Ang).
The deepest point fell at 5916.64 Ang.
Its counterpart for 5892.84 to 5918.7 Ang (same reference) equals 5896.24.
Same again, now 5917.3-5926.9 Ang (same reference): 5920.73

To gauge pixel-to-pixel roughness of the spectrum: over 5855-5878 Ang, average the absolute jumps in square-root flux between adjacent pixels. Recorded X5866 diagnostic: 0.192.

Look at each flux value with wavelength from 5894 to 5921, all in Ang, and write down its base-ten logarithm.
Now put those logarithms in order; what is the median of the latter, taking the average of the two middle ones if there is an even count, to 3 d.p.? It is 1.317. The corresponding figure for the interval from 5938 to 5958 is 1.317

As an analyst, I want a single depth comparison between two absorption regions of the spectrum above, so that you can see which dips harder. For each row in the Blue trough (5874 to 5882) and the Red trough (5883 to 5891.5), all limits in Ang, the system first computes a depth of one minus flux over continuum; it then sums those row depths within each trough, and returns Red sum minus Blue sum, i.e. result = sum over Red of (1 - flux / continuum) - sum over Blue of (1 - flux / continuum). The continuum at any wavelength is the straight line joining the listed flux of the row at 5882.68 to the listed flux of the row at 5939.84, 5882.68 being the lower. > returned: 1.2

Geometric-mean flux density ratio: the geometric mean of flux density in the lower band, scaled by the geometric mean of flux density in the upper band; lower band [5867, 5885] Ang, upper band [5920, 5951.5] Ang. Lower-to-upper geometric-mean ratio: 1.080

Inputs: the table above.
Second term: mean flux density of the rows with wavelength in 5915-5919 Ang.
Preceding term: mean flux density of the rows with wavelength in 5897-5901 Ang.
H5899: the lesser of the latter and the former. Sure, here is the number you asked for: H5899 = 20.0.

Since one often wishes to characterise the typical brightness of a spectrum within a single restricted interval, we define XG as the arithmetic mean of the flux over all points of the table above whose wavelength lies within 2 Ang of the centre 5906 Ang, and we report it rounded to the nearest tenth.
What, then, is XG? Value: 20.5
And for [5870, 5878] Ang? 24.7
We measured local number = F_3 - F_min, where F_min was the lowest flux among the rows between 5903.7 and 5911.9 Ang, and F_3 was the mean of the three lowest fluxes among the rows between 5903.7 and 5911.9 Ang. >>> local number 0.48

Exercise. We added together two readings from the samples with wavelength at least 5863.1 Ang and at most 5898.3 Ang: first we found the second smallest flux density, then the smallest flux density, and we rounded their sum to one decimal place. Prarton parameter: 36.4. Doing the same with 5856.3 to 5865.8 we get 38.2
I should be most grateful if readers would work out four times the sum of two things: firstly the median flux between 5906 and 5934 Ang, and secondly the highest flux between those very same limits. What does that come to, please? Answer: 172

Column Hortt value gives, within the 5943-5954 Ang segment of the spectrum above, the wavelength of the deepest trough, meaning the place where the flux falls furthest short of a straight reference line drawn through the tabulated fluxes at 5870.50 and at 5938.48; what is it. 5949.42 Ang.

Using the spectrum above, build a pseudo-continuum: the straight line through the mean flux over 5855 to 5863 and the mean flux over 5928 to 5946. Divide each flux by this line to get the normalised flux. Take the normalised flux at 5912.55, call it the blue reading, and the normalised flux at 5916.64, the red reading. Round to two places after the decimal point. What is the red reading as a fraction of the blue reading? 0.92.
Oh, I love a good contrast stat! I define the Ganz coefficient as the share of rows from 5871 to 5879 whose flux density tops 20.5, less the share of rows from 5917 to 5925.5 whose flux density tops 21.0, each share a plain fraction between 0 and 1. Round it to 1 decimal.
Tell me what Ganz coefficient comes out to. 0.5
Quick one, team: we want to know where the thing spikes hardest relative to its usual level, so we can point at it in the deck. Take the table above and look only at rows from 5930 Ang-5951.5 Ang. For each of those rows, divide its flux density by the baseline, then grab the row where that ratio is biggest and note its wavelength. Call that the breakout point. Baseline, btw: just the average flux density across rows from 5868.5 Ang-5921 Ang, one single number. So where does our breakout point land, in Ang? 5941.21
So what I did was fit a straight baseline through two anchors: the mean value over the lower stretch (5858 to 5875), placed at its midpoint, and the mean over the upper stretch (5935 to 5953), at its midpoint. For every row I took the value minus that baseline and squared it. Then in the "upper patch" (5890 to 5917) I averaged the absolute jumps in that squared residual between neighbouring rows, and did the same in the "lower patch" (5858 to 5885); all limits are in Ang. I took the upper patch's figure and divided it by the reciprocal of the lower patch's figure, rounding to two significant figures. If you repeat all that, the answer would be 25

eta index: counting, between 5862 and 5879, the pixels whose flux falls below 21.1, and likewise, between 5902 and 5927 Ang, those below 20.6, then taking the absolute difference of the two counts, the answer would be 3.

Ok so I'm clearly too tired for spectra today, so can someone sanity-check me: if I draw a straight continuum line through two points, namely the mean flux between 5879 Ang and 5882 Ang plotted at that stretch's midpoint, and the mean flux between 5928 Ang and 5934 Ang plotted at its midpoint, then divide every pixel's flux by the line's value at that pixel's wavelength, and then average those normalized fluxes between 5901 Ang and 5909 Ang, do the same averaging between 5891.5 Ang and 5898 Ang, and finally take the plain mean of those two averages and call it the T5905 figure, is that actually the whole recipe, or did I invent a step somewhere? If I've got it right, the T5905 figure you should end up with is 0.968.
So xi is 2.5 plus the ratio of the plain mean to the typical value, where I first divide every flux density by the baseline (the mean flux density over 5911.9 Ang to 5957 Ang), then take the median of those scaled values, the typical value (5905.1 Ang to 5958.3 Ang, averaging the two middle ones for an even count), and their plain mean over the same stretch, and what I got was 3.497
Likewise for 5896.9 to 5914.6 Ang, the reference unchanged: 3.500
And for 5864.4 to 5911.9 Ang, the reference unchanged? 3.517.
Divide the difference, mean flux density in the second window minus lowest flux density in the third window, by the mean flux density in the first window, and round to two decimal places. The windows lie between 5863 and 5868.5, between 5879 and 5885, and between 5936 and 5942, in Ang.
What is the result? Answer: 0.05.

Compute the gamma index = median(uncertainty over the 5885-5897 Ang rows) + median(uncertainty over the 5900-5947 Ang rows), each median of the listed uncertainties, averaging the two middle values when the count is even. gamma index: 1.080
